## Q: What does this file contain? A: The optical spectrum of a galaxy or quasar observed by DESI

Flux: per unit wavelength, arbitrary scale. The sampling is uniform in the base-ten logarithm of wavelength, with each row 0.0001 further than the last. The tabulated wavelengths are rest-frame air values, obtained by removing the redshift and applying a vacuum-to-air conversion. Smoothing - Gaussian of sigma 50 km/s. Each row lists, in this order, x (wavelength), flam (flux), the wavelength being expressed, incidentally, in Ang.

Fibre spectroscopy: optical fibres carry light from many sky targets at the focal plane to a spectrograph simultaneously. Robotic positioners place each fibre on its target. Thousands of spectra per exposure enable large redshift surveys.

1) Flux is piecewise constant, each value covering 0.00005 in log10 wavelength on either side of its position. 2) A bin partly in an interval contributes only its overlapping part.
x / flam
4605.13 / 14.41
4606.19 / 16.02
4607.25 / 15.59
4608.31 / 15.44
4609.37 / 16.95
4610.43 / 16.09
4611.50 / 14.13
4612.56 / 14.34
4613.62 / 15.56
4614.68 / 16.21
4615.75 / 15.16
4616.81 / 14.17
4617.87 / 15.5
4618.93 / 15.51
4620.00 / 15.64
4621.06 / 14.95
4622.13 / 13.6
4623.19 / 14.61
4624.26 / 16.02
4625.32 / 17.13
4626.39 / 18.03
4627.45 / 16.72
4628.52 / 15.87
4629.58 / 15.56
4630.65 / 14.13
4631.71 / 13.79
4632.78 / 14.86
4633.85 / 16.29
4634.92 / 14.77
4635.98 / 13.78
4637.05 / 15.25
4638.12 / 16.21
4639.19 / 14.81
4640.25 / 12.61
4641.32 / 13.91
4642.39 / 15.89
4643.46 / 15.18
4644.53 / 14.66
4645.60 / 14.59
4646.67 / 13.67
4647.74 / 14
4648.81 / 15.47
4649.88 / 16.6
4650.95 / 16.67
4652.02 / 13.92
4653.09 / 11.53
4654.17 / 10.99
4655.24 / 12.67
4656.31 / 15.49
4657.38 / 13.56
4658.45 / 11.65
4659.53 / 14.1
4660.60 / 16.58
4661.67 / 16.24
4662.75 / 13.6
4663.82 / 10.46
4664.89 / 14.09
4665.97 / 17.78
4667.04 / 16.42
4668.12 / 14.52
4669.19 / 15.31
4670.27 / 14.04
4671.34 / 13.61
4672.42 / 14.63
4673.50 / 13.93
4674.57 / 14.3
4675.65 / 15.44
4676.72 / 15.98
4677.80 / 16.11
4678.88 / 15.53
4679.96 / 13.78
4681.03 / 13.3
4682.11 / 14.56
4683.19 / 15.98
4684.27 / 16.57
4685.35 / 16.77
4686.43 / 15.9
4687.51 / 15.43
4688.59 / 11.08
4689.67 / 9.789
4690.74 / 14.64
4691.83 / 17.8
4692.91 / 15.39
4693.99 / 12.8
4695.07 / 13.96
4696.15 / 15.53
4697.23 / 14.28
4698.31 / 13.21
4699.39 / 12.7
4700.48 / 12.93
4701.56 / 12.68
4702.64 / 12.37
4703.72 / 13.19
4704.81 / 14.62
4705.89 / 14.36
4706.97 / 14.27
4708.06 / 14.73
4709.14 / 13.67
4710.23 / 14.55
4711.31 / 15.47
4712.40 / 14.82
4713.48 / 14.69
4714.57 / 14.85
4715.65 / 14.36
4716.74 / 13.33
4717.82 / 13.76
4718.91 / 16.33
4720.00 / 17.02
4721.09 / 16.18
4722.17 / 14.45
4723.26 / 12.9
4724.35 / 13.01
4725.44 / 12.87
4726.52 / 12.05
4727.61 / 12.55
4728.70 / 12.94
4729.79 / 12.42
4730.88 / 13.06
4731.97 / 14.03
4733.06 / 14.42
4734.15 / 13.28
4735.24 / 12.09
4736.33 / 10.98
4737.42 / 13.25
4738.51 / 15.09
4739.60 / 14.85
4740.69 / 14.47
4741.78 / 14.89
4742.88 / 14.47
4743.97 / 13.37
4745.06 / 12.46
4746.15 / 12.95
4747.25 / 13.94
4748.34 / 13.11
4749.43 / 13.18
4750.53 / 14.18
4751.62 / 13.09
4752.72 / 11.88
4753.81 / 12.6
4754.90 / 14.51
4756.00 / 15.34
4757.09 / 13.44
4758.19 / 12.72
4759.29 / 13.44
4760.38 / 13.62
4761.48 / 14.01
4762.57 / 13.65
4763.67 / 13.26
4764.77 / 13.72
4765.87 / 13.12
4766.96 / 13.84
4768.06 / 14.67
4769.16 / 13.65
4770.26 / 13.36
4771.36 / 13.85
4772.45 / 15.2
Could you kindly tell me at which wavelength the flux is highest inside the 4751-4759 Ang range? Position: 4756.00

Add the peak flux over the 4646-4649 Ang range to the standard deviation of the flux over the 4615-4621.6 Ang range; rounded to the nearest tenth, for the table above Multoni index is 16.0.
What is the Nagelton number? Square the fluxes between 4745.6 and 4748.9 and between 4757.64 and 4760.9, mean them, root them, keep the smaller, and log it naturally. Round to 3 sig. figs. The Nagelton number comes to 2.59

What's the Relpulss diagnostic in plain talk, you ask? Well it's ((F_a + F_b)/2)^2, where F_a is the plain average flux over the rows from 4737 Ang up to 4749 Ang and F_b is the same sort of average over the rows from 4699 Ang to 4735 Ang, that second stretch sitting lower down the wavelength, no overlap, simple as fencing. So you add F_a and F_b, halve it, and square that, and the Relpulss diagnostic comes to 193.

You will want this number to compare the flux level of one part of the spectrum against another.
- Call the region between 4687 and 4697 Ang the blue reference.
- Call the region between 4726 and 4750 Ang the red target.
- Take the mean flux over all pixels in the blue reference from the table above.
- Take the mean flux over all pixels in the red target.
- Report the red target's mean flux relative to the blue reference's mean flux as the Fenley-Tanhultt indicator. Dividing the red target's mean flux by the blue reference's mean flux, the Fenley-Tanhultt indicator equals 0.95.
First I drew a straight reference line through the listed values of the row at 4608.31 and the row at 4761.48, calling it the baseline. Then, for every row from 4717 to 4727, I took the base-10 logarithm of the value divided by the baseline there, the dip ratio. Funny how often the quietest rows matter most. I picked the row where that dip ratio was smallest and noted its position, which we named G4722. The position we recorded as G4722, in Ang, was 4726.52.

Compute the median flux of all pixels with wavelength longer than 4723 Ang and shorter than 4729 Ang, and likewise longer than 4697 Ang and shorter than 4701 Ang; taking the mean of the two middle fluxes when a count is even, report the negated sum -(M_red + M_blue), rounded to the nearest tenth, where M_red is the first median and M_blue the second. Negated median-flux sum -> -26.0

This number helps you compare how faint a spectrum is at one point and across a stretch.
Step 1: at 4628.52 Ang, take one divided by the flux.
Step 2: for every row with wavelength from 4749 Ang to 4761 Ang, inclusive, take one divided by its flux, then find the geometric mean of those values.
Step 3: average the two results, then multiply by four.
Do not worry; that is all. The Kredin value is 0.275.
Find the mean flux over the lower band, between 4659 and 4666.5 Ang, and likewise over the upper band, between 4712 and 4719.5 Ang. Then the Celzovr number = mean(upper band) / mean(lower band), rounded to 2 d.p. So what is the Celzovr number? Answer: 0.99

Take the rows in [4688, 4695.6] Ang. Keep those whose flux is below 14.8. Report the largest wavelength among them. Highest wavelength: 4695.07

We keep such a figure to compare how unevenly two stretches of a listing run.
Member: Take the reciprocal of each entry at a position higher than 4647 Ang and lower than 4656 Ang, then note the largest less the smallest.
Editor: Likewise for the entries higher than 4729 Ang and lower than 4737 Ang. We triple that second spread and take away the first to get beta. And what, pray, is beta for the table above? 0.03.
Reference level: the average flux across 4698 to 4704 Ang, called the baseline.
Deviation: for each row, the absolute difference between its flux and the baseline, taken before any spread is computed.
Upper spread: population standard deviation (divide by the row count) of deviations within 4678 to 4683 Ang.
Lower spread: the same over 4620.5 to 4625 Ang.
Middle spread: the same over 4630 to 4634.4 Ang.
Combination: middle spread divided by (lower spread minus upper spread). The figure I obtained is 48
